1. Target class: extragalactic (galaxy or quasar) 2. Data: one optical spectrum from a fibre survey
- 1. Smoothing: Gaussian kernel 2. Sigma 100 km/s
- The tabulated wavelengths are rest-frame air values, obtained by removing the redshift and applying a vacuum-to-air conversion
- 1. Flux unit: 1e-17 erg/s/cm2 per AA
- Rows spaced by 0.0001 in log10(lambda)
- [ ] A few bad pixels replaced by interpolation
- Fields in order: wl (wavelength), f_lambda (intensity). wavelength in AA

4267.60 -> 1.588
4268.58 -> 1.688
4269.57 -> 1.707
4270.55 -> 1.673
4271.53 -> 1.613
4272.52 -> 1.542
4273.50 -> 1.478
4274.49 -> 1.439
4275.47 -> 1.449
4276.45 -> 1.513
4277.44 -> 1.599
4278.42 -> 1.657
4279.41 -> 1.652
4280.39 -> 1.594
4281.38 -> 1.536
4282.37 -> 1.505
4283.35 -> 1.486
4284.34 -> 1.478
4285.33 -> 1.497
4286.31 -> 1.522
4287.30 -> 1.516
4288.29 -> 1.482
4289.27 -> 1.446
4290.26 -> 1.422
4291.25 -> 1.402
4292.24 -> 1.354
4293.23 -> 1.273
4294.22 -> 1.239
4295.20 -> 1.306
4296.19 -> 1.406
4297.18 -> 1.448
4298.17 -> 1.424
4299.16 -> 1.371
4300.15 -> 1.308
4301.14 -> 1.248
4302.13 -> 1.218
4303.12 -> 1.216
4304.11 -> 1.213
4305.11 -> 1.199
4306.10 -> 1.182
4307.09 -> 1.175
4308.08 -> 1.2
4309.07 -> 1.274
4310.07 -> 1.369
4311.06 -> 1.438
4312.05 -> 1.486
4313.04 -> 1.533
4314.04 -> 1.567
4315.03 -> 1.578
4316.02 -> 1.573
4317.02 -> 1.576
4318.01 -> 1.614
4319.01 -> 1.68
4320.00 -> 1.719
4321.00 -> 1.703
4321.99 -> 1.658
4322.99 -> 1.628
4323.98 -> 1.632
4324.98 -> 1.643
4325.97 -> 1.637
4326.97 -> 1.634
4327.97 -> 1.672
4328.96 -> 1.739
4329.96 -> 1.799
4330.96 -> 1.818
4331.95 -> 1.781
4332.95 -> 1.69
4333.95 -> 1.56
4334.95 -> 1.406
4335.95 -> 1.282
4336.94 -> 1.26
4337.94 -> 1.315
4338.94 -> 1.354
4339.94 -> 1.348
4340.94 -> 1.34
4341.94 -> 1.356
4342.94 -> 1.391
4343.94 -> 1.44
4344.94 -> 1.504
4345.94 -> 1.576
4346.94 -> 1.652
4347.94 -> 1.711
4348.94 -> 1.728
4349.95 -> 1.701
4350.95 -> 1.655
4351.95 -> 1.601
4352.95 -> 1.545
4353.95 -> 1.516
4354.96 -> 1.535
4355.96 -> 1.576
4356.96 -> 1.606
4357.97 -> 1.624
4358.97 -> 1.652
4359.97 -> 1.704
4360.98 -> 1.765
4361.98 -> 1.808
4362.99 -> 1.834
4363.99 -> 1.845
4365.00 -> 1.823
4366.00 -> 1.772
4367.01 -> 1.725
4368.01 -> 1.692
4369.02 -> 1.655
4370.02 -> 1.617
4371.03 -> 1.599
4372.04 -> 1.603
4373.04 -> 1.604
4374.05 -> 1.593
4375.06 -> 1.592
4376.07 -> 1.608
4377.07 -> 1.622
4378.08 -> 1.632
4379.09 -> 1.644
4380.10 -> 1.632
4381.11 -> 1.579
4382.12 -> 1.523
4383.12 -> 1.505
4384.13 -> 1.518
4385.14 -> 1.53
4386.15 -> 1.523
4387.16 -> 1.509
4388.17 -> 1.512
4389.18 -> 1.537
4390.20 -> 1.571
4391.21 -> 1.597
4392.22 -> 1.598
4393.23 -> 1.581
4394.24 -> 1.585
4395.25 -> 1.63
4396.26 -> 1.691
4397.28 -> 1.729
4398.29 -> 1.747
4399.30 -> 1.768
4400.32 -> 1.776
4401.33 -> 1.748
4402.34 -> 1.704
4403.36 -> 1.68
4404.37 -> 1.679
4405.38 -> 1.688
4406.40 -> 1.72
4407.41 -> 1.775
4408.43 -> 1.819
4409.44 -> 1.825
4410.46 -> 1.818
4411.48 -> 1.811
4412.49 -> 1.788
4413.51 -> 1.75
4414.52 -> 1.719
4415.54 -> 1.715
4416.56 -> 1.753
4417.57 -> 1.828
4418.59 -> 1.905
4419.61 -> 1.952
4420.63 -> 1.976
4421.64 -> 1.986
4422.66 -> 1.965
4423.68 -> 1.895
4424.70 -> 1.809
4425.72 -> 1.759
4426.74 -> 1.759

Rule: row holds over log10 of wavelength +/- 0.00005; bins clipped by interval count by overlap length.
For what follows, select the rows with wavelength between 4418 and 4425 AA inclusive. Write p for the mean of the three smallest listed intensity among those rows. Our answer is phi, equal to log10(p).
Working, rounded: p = 1.9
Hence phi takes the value 0.27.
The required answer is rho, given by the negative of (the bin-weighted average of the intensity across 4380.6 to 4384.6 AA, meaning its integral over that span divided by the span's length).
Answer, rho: -1.5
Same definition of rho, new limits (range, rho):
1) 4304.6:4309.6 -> -1.2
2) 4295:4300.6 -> -1.4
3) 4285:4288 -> -1.5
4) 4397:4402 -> -1.8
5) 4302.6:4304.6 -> -1.2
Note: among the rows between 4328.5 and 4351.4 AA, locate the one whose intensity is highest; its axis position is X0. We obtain 4330.96 AA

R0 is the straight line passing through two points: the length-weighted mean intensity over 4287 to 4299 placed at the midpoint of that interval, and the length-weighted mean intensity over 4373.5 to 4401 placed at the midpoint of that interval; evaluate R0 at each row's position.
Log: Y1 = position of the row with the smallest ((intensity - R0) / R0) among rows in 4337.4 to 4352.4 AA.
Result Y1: 4337.94 AA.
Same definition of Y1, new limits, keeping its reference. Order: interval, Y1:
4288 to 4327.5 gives 4307.09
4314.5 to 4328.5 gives 4316.02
